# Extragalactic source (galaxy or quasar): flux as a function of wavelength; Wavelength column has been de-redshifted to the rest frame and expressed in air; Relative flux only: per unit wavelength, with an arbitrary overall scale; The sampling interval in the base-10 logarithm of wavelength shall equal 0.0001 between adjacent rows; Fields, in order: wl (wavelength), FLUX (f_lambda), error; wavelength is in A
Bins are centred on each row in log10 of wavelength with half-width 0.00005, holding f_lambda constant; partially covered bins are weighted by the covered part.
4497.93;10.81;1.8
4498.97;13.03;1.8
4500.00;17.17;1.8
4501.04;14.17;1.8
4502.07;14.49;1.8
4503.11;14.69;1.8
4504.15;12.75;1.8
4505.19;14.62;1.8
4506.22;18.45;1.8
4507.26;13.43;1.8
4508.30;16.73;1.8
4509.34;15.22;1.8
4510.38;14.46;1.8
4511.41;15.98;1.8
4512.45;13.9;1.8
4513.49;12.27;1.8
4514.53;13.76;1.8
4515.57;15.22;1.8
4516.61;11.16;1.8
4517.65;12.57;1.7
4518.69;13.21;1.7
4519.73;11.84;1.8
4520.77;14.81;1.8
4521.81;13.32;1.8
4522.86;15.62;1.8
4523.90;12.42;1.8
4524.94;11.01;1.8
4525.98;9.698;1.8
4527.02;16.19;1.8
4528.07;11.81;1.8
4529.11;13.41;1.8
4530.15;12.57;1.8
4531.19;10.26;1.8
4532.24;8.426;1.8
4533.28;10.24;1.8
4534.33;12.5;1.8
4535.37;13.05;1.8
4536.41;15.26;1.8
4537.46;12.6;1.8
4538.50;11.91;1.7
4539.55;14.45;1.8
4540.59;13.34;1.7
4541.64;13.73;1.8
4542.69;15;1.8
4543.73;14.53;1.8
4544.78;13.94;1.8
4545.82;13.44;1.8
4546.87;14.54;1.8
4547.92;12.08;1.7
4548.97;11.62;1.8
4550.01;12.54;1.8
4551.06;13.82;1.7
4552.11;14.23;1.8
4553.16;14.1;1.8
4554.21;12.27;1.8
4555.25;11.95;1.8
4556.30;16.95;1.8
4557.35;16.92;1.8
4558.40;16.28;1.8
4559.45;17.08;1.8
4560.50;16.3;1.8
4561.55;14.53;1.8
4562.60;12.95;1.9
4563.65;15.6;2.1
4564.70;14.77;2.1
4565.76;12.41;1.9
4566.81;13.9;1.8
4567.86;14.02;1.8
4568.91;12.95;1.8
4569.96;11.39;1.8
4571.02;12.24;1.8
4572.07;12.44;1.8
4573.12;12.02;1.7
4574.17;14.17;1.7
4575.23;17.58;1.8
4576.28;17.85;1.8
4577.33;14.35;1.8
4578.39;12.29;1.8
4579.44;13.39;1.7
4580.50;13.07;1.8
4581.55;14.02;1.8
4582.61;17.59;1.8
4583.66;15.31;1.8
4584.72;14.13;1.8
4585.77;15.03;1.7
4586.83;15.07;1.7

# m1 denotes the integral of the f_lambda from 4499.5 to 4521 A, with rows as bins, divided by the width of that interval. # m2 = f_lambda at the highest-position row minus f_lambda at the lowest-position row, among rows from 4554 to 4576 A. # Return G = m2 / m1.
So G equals 0.37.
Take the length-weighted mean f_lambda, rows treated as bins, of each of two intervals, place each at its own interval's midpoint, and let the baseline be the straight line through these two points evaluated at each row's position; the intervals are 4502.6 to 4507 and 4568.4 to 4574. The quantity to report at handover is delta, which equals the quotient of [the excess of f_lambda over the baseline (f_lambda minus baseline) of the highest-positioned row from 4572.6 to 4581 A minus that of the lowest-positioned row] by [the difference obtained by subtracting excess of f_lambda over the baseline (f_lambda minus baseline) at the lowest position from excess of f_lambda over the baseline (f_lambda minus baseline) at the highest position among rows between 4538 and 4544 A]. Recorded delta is 0.5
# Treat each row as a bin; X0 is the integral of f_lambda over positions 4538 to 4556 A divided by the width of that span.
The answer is 13.4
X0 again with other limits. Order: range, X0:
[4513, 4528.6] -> 13.0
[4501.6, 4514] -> 14.7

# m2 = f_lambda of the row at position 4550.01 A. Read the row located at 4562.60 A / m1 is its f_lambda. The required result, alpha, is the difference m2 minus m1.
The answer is -0.4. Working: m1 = 12.95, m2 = 12.54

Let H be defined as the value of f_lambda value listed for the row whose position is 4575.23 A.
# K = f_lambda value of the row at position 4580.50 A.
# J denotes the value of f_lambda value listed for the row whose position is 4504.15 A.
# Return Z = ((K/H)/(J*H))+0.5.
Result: 0.503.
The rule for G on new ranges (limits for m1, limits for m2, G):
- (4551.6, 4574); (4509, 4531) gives -0.19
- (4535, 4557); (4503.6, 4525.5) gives -0.13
